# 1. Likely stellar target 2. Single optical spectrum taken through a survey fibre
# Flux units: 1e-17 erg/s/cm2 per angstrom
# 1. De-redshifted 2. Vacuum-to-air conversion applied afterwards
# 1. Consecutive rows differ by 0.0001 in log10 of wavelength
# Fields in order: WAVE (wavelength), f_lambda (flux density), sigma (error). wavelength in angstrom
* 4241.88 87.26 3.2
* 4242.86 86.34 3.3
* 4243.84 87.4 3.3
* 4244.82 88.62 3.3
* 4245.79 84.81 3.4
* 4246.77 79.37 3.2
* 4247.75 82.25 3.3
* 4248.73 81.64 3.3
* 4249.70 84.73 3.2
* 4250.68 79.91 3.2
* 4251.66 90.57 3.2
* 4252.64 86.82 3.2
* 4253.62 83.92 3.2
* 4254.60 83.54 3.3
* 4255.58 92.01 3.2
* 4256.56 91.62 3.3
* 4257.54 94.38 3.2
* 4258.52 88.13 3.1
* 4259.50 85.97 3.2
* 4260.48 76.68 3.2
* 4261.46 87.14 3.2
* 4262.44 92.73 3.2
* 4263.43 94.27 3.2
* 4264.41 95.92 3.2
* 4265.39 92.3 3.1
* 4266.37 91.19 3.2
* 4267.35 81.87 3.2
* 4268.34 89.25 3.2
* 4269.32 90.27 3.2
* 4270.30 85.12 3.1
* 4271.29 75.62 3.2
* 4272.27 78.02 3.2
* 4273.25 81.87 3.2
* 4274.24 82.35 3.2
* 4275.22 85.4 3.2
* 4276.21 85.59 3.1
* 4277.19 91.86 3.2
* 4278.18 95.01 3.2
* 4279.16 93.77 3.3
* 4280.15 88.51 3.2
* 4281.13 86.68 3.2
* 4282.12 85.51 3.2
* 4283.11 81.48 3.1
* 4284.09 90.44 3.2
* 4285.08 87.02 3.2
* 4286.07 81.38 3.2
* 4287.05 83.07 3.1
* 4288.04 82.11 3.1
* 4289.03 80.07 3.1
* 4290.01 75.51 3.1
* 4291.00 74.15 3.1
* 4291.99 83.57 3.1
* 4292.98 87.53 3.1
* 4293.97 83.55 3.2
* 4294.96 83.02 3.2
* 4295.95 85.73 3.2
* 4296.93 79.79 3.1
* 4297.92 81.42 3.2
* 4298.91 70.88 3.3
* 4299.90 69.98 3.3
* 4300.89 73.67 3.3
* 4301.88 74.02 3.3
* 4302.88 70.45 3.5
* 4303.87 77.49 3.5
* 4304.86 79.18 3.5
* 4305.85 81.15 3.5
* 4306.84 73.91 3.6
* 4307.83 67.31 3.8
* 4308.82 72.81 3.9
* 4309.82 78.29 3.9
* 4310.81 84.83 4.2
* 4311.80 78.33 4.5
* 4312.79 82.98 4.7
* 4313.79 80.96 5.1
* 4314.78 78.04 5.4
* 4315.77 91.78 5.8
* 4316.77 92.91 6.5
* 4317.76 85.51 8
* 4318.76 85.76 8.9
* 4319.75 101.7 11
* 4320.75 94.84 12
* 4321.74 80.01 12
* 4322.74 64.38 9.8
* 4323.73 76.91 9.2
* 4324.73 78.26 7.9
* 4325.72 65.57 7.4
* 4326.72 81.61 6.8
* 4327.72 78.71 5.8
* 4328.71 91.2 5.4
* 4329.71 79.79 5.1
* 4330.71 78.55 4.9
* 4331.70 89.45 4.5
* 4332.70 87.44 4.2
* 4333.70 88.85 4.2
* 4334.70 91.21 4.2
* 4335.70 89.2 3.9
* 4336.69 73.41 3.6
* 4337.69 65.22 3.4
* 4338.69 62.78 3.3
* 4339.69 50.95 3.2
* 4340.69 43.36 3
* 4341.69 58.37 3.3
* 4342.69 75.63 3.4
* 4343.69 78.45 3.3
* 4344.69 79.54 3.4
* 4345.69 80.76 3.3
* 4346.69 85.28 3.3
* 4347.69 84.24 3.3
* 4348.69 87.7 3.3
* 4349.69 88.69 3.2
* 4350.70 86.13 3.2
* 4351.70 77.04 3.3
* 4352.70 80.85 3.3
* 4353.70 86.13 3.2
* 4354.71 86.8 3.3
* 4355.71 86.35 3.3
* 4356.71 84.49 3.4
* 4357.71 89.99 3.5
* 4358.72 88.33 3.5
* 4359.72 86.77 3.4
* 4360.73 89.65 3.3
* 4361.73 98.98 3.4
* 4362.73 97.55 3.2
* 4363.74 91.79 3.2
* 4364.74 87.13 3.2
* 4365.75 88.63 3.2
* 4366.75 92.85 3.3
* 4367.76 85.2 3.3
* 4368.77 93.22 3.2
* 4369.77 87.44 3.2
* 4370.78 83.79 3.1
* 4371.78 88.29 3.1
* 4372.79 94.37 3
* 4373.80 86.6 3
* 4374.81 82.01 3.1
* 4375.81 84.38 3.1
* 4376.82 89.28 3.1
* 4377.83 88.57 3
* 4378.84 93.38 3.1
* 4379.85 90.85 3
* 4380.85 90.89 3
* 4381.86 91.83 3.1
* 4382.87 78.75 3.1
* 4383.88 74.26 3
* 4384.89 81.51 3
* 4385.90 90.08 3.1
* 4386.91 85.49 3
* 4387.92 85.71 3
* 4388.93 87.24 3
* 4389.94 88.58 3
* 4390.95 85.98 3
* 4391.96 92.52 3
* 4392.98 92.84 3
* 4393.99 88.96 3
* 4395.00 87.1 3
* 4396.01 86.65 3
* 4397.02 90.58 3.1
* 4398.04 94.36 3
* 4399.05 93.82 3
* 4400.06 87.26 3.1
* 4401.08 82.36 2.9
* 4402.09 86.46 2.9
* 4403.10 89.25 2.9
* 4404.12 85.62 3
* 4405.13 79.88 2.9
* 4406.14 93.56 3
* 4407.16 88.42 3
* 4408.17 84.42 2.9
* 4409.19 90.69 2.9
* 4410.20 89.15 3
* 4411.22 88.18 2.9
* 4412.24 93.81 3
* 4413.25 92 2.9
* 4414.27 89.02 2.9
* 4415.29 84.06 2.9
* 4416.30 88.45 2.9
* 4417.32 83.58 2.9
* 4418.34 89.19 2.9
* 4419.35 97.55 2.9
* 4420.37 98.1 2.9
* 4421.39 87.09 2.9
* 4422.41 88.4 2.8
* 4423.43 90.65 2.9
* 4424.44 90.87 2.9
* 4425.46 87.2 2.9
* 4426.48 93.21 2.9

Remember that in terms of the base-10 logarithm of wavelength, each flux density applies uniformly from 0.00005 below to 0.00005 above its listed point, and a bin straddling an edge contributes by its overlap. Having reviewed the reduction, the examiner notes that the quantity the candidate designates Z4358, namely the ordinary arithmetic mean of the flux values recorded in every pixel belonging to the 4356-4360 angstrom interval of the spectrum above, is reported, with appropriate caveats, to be 87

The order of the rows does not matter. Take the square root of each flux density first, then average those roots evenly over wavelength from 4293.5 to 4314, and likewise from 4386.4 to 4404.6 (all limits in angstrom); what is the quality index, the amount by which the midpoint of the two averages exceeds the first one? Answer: 0.30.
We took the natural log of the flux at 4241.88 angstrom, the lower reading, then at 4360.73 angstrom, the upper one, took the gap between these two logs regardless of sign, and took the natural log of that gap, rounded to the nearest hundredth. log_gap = -3.61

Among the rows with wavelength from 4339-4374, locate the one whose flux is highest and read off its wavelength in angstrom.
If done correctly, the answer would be 4361.73 angstrom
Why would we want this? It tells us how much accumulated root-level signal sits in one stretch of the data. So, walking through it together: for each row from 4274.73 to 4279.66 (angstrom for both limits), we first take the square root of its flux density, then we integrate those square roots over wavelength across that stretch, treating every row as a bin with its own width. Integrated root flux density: 46.8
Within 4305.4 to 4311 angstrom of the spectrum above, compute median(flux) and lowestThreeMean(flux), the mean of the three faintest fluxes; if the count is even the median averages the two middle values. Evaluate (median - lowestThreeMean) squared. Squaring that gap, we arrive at 23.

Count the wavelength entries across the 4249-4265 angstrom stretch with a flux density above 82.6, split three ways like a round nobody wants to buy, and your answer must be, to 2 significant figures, 4.7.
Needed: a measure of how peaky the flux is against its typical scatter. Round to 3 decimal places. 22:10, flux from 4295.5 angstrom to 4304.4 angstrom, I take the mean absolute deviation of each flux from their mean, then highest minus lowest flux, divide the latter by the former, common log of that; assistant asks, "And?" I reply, 0.535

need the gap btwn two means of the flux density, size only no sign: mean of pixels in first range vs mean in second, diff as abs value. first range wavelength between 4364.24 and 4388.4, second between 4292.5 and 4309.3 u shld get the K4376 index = 10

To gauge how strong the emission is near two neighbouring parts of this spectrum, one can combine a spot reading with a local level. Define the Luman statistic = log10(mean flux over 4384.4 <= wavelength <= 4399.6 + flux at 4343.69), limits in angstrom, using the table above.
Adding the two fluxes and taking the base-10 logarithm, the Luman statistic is 2.22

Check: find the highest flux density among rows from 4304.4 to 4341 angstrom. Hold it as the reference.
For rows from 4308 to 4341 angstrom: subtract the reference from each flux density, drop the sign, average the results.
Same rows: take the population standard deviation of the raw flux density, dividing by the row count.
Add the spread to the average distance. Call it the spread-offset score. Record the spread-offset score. 34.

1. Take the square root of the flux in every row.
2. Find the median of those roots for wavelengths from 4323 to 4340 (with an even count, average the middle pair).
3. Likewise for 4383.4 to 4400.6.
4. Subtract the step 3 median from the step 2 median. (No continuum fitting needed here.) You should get -0.5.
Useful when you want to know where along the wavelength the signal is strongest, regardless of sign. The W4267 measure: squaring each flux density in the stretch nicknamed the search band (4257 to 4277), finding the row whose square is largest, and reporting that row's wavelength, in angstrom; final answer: 4264.41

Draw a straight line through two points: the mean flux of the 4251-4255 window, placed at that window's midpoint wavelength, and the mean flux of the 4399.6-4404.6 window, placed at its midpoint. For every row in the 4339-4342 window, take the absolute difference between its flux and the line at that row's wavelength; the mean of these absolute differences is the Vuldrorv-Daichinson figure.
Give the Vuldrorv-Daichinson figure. 35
